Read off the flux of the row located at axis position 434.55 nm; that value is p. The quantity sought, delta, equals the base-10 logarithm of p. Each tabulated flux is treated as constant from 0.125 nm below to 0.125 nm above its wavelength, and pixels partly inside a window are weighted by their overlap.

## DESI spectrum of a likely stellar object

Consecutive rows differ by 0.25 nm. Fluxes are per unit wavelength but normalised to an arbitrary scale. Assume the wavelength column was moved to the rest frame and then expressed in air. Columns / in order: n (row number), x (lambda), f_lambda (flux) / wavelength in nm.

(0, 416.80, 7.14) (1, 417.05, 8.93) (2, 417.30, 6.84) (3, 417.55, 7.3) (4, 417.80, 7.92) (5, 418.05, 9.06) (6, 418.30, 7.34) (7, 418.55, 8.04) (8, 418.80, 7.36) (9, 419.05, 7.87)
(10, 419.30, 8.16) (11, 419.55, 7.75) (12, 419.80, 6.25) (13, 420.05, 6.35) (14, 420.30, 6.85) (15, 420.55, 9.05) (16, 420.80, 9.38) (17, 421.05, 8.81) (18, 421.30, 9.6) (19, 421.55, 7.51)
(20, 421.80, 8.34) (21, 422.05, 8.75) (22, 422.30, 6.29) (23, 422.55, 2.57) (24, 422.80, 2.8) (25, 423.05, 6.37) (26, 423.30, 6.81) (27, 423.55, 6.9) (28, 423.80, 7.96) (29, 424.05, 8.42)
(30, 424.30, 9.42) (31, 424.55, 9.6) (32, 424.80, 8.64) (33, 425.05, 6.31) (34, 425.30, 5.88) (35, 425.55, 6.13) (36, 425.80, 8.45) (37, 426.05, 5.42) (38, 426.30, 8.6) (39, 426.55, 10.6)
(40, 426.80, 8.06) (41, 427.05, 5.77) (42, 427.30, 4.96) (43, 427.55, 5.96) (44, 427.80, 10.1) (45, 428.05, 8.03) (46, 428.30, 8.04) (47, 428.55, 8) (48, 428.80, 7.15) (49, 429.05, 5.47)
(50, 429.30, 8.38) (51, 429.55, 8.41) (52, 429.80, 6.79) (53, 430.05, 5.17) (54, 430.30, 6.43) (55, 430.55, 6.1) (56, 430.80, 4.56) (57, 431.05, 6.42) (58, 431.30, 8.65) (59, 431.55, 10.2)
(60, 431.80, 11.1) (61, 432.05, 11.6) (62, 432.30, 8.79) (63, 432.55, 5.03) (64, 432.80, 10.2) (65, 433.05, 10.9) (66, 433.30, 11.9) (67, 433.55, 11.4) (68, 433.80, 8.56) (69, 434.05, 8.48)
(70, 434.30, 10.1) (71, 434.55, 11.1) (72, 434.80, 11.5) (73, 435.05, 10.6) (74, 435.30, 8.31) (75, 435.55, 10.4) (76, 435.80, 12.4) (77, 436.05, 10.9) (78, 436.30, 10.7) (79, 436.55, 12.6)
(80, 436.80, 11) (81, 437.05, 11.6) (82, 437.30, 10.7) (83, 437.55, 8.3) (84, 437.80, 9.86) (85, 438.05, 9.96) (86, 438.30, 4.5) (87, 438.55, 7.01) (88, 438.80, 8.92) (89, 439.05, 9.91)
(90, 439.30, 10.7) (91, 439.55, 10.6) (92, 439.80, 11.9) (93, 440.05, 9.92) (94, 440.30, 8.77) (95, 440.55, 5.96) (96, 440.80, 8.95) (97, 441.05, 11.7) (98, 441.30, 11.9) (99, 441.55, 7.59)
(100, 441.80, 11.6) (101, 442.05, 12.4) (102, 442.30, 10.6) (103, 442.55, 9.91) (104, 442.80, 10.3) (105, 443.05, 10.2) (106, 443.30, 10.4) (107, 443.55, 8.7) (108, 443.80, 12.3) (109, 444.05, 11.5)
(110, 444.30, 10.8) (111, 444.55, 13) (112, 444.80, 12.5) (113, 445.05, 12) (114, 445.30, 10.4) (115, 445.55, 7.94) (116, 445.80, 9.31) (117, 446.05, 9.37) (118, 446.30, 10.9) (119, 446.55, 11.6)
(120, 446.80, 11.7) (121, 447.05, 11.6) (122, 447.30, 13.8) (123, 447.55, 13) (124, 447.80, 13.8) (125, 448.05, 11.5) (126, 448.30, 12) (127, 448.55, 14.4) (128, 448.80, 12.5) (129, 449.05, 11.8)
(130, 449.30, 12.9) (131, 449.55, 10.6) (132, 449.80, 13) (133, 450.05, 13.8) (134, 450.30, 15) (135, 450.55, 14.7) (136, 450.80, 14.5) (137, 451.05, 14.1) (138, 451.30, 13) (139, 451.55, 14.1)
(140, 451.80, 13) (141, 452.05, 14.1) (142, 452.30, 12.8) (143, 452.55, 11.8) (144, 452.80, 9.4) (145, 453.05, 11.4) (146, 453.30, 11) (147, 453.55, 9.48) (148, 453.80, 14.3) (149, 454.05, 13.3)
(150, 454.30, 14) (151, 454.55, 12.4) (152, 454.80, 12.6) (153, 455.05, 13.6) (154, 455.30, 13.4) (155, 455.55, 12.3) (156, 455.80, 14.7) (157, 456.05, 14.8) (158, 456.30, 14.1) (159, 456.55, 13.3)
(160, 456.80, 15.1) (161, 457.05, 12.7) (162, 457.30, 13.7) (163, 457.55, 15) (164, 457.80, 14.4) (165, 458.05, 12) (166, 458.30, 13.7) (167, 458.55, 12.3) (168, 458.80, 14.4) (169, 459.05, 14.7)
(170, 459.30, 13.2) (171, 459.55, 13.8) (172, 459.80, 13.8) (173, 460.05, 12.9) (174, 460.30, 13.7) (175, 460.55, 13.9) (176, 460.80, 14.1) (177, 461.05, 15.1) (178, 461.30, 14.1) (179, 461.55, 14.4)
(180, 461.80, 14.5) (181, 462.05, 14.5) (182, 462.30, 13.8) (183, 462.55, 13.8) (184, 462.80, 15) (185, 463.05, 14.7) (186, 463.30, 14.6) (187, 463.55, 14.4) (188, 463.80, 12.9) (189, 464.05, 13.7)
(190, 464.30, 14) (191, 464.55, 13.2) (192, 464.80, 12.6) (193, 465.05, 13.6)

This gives 1.05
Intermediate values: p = 11.1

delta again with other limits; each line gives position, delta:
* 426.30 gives 0.93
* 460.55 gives 1.14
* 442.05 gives 1.09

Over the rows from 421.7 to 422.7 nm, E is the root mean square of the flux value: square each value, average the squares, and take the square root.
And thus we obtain 6.9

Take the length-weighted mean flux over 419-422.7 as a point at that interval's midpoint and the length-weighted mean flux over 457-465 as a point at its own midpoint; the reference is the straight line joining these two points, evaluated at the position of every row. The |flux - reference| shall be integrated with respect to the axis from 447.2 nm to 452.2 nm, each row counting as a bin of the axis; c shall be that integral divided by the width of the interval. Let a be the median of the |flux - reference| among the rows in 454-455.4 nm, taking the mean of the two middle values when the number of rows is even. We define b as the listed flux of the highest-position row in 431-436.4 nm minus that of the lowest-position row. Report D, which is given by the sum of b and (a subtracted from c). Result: 5.2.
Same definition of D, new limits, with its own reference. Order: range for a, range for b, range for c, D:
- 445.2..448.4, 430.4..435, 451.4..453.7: 6.0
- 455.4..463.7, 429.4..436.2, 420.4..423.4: 3.9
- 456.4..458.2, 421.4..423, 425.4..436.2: -4.0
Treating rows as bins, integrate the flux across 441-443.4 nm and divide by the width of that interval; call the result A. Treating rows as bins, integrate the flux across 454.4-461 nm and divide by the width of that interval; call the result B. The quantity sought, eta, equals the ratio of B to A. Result 1.28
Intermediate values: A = 10.6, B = 13.7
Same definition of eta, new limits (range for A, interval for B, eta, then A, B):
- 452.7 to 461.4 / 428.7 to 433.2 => 0.59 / 13.3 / 7.9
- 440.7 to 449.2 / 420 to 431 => 0.65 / 11.2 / 7.3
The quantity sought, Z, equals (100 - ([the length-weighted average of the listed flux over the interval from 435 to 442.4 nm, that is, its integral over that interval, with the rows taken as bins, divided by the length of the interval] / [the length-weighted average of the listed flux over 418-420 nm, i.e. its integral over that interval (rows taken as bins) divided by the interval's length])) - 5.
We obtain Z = 93.7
